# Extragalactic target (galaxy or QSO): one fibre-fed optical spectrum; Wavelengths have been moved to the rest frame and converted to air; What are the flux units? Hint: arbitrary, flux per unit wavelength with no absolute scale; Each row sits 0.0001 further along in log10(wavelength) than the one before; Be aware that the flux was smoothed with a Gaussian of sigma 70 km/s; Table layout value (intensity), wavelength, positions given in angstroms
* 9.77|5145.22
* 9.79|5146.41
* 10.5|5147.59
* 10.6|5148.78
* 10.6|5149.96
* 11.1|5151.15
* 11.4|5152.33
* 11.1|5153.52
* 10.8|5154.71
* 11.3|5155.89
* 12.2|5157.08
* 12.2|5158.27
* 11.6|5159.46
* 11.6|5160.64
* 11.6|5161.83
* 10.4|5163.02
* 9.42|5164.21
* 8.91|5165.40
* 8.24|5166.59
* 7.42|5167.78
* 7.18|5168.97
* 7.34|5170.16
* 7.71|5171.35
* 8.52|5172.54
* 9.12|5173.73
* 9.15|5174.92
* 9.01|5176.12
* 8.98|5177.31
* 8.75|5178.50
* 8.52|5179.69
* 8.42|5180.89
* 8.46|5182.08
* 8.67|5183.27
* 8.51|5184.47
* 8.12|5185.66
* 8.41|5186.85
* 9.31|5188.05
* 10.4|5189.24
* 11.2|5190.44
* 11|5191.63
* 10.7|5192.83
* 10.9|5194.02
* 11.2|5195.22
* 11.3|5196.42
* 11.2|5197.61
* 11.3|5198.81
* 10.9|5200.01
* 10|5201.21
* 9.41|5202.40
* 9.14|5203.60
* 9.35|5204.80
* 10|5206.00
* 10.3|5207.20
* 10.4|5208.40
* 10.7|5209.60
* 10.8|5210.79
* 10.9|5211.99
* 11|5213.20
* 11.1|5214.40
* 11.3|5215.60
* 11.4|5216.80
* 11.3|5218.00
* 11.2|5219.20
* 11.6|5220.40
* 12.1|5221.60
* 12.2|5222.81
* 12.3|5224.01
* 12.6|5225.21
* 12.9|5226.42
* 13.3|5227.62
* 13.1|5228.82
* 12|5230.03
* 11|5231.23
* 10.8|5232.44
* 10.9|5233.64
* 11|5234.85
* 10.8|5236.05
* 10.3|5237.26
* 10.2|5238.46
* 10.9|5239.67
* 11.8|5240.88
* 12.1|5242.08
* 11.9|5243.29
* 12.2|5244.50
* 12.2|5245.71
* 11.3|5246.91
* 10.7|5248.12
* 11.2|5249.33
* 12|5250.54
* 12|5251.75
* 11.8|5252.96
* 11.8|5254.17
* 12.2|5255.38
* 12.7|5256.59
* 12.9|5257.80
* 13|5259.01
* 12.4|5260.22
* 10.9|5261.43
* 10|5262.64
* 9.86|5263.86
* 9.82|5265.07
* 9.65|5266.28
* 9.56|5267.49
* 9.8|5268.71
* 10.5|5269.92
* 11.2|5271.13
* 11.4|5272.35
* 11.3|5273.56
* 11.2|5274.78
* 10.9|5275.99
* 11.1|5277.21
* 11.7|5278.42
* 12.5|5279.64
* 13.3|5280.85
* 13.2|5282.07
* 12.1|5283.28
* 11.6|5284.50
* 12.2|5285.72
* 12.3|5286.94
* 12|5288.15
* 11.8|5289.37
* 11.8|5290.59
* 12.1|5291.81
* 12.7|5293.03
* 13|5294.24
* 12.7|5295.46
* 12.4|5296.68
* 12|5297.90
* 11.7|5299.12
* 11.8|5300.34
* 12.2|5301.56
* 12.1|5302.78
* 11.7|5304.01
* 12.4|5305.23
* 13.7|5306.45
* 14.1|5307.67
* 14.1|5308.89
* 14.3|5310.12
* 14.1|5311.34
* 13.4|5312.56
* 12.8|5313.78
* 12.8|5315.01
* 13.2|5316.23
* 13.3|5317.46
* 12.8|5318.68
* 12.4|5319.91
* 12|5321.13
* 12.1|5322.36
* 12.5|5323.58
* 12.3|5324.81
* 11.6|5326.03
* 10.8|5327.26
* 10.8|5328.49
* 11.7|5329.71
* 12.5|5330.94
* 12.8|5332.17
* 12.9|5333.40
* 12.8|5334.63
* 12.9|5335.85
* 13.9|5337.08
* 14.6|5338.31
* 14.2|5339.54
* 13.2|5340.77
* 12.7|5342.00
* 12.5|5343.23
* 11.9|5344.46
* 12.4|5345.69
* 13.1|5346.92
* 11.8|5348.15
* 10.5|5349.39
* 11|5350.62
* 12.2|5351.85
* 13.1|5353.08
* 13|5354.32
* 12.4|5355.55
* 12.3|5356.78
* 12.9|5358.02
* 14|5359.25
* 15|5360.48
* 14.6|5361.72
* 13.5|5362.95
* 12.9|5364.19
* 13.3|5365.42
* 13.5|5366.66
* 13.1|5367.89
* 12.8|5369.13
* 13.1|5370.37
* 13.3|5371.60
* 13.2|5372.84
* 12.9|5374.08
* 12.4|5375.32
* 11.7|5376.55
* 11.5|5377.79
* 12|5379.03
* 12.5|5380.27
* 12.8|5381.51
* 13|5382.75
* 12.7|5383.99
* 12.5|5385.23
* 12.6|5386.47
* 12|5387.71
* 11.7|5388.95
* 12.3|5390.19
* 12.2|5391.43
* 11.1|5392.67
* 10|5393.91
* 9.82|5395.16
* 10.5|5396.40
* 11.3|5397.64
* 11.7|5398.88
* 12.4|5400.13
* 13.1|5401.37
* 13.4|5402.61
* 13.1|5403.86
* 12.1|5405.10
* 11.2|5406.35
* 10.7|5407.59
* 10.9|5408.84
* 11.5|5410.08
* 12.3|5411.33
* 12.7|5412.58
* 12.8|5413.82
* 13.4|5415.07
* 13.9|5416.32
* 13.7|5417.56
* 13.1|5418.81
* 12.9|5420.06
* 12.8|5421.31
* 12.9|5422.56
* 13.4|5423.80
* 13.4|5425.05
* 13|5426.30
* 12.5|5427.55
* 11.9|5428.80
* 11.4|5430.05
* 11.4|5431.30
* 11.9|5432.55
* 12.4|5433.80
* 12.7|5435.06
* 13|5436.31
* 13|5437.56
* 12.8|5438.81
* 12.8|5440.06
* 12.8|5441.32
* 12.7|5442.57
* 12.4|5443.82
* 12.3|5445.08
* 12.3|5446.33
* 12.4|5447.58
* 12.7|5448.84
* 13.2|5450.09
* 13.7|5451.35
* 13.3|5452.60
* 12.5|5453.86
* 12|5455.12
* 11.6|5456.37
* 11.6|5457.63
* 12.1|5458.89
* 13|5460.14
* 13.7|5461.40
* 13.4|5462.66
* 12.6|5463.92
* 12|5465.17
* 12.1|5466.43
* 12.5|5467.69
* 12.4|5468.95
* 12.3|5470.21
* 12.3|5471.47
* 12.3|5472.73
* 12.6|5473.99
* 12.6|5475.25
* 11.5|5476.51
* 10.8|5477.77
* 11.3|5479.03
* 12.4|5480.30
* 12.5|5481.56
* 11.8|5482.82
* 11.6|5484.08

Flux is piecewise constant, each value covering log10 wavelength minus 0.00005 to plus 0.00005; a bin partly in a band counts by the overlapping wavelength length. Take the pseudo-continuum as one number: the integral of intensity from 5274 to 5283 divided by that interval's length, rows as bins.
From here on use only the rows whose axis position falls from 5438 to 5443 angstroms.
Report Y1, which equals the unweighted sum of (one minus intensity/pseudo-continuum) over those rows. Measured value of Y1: -0.26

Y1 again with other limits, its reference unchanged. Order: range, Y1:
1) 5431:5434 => 0.02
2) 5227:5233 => -0.02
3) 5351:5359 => -0.33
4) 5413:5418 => -0.49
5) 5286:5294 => -0.07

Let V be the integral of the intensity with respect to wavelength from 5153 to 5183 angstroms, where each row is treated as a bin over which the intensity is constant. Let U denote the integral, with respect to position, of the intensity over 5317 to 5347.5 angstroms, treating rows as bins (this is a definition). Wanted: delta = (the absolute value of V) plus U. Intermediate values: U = 384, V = 285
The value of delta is 669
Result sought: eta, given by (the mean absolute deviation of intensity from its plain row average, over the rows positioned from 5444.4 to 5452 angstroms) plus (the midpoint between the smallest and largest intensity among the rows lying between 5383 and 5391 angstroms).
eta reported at 12.7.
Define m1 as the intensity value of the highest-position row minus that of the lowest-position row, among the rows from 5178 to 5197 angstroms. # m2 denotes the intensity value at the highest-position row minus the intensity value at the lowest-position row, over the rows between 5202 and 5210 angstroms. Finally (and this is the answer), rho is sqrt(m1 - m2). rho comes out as 1.1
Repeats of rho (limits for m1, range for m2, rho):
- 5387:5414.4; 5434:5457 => 1.4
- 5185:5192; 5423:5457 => 2.2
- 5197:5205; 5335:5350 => 0.7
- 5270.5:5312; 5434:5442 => 1.7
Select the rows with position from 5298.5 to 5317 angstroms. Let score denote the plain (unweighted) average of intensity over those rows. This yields 13.0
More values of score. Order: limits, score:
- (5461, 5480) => 12.3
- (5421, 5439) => 12.6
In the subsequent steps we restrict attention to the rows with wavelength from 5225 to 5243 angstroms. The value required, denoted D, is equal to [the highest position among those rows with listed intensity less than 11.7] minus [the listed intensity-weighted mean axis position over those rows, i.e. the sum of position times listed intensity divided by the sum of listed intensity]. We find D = 6.3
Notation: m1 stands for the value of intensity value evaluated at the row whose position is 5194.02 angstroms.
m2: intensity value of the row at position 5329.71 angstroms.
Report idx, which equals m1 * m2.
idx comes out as 128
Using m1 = 10.9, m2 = 11.7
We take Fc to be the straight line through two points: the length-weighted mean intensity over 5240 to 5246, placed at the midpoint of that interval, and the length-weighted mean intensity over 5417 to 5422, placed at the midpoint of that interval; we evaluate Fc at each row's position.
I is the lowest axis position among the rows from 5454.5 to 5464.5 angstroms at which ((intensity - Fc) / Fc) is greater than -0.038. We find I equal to 5460.14 angstroms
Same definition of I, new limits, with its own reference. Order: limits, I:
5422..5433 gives 5422.56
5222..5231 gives 5222.81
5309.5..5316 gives 5310.12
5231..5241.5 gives 5240.88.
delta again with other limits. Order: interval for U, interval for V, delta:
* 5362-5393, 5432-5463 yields 783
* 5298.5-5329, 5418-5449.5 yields 781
